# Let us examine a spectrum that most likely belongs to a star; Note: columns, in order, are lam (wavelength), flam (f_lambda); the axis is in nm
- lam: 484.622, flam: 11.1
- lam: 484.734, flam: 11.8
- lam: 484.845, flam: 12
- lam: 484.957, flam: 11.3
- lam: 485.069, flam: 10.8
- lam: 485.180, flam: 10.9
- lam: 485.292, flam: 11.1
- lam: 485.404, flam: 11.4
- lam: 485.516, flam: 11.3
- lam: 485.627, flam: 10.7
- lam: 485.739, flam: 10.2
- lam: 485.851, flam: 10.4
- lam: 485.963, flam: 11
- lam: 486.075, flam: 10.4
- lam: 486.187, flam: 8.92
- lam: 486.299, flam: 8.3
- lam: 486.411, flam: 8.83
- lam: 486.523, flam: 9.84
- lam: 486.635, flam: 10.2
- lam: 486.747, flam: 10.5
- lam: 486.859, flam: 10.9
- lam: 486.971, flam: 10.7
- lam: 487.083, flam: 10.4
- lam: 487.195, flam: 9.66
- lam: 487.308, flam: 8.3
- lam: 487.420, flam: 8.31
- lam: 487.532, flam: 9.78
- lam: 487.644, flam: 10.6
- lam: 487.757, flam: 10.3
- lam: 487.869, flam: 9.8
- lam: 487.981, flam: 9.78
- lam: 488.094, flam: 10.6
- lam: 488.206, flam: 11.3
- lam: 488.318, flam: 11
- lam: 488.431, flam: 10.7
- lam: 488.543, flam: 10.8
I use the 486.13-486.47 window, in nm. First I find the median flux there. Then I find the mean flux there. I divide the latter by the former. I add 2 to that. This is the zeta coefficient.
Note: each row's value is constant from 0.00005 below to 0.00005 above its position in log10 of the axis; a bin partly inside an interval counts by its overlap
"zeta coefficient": 2.98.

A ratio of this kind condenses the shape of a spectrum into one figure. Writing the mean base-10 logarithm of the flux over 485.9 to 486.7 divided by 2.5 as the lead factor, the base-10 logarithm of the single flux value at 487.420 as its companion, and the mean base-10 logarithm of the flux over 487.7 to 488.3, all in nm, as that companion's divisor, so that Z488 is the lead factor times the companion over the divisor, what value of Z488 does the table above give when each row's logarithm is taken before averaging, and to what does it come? 0.356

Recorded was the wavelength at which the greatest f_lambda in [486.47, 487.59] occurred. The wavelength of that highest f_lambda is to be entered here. 486.859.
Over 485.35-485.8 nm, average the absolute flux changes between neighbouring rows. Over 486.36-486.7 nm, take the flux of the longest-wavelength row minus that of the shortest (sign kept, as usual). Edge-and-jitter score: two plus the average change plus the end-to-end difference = 3.77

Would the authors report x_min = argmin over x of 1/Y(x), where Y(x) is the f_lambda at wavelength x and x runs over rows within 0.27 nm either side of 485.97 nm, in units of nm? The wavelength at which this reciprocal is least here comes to 485.963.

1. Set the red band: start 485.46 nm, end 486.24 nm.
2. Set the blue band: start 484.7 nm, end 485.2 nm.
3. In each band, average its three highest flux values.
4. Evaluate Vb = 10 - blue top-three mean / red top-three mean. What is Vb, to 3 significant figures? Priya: 8.94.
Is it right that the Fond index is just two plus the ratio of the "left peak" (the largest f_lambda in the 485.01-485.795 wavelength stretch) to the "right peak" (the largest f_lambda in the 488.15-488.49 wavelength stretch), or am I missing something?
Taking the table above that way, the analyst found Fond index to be 3.01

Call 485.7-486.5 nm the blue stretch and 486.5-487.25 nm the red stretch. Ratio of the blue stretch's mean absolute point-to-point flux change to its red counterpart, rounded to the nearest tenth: 1.8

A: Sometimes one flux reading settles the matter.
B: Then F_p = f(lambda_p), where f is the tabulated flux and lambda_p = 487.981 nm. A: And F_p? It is 9.78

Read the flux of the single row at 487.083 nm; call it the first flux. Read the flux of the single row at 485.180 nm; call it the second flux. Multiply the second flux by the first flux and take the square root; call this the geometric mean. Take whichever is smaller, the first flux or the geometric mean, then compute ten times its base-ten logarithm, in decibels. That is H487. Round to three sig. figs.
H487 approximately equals 10.2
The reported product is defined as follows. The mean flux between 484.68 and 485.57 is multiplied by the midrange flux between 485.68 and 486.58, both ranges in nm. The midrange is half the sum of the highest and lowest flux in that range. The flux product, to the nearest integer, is 109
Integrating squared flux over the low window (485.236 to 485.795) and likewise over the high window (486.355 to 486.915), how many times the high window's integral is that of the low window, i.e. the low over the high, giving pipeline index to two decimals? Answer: 1.18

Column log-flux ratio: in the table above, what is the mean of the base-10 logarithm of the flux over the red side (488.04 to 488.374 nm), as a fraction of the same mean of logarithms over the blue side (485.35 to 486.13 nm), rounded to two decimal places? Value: 1.01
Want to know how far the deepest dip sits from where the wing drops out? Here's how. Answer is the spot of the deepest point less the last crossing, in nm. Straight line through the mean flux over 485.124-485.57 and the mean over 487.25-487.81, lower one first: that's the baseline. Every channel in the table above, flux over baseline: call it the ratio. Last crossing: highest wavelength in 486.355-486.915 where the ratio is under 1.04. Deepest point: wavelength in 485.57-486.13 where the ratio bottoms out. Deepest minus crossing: -0.90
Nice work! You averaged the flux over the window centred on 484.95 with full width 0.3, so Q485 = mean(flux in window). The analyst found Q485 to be 11.4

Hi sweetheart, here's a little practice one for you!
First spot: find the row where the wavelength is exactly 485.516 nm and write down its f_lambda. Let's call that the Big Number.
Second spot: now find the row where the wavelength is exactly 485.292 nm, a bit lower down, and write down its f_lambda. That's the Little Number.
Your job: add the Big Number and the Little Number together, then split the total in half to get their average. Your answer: 11.2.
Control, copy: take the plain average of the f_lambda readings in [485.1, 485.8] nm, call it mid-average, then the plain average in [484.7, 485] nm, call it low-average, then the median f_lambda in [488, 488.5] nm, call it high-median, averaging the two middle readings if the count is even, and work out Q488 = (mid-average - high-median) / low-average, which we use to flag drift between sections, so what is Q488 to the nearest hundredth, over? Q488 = 0.01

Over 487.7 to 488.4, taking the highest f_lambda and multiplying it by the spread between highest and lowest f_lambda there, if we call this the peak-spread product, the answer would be 17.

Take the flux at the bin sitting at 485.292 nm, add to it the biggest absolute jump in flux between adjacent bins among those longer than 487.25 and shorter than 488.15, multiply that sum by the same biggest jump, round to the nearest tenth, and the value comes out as 18.5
